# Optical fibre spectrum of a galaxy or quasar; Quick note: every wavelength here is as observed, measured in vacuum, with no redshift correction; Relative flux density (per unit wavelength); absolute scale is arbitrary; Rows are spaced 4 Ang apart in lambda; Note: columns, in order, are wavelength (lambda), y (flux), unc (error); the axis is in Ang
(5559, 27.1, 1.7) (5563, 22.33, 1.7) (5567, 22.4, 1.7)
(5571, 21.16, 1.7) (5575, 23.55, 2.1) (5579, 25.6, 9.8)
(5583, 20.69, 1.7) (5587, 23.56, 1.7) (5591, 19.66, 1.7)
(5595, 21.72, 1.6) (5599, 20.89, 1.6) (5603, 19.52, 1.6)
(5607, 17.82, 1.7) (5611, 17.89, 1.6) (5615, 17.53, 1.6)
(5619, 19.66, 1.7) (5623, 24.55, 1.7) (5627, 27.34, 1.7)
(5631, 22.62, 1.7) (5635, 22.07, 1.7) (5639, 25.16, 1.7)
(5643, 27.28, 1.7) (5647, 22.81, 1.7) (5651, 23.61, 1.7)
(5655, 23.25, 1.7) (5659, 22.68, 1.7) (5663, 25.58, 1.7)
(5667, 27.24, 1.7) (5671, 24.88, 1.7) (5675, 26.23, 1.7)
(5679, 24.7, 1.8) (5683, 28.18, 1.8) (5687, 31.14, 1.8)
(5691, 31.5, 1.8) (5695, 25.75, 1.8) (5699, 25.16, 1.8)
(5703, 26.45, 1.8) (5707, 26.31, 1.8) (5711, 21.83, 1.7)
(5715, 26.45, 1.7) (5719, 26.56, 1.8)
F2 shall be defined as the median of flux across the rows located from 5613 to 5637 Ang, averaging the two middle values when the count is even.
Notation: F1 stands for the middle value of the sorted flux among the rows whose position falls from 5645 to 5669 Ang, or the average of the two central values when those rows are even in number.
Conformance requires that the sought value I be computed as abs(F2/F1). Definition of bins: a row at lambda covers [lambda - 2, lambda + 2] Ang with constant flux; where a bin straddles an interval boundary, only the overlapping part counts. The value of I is 0.95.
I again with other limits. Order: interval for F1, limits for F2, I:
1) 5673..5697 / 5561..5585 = 0.82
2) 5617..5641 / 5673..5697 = 1.15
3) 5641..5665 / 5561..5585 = 0.95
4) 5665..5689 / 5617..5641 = 0.88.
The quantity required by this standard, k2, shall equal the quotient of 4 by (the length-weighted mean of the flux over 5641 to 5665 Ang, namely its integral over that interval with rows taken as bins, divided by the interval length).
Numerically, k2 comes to 0.165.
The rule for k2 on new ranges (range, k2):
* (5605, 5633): 0.190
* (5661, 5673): 0.154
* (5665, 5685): 0.152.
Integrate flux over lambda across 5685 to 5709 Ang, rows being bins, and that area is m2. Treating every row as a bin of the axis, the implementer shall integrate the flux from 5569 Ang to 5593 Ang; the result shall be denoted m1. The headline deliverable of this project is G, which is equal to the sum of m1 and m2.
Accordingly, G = 1202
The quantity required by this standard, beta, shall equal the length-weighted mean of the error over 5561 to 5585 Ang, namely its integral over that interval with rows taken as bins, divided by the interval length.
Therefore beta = 3.12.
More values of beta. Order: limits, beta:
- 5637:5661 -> 1.70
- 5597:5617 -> 1.62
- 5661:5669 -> 1.70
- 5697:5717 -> 1.76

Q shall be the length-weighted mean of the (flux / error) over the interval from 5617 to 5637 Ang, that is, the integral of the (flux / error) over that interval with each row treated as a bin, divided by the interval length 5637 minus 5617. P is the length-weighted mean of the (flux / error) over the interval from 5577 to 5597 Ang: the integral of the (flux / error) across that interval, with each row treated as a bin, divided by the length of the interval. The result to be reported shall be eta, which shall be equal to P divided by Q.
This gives 0.8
